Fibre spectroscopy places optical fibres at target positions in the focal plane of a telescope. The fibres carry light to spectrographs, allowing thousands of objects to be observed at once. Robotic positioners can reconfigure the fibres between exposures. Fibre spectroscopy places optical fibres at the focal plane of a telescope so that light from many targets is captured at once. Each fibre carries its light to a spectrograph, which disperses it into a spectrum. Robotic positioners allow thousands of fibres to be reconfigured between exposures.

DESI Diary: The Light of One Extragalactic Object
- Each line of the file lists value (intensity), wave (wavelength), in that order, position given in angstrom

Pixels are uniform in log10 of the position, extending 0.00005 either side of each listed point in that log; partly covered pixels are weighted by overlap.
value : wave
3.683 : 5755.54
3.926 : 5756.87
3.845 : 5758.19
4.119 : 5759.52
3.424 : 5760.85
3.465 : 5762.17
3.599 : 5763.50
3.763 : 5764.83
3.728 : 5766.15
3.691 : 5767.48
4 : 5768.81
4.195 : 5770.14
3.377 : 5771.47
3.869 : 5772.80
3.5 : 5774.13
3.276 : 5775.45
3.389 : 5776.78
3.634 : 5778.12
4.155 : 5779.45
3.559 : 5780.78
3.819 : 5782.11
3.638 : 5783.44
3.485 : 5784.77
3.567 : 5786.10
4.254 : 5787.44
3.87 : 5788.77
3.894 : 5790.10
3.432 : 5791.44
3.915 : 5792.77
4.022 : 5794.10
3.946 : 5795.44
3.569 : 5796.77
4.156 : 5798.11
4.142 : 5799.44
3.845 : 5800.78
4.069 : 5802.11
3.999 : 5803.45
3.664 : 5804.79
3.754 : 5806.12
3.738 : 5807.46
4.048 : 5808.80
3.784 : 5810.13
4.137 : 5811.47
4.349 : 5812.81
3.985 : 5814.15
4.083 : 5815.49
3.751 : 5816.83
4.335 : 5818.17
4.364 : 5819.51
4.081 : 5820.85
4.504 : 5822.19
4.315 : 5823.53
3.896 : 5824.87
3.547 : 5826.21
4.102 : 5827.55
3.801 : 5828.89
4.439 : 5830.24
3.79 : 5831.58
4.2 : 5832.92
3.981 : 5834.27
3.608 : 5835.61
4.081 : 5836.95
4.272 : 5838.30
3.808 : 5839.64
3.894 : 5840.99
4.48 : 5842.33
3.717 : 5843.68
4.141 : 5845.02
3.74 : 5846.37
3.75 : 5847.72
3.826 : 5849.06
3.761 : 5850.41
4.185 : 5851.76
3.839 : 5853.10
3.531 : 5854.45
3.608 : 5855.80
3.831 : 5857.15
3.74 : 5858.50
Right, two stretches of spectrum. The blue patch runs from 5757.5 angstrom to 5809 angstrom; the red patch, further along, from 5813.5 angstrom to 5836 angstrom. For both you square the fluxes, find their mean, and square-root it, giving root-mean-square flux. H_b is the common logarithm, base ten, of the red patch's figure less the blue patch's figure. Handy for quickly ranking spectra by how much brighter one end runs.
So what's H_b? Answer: -0.57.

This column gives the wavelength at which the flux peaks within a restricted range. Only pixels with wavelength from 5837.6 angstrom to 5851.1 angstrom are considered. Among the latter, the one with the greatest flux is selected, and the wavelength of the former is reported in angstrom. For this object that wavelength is 5842.33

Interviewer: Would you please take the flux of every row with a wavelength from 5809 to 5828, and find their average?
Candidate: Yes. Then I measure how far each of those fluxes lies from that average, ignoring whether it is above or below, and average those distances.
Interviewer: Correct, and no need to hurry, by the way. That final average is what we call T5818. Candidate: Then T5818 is 0.2128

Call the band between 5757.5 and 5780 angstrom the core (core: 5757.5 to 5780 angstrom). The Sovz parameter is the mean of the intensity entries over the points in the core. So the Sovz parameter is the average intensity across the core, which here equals 3.71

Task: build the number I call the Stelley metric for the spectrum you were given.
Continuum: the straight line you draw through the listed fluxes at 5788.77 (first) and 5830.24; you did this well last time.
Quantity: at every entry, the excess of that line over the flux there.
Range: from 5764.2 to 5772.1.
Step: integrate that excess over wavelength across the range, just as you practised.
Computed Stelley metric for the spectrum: -1.6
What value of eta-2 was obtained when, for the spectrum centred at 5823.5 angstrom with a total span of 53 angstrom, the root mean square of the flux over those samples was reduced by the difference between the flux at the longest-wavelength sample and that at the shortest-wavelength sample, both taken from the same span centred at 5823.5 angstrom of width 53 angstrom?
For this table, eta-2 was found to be 4.3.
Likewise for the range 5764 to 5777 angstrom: 4.1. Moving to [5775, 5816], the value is 3.0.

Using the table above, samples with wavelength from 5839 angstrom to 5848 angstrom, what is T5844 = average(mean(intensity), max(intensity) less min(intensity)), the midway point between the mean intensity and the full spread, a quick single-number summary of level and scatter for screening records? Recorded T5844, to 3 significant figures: 2.35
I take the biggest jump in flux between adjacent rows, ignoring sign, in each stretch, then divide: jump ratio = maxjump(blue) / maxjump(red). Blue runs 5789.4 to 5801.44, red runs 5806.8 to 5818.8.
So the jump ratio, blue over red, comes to 1.0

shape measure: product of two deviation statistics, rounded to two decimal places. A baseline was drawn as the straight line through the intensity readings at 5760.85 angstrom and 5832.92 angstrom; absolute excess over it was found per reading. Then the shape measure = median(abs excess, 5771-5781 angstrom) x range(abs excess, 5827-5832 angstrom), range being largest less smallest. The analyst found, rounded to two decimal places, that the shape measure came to 0.07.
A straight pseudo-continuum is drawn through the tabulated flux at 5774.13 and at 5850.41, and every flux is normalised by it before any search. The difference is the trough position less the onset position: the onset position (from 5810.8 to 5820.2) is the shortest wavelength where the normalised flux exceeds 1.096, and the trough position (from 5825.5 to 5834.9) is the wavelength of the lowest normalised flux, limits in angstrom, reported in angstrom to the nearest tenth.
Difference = 14.7 angstrom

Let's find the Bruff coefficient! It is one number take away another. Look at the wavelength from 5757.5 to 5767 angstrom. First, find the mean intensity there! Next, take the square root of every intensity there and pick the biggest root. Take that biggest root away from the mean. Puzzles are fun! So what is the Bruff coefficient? 1.68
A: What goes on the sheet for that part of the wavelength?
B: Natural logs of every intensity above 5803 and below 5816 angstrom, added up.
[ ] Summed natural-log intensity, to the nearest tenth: 13.7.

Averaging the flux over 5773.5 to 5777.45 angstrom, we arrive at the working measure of 3.39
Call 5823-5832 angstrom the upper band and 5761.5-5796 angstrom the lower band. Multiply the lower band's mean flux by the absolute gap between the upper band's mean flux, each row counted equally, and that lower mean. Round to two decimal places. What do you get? 0.94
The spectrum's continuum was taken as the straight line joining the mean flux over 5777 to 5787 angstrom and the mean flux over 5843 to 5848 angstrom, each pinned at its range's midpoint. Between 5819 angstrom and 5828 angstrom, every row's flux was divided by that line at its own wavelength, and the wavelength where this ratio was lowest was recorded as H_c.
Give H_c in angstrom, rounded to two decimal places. 5826.21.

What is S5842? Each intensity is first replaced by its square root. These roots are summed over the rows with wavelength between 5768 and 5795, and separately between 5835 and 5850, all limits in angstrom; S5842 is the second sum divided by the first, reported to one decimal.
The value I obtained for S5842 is 0.6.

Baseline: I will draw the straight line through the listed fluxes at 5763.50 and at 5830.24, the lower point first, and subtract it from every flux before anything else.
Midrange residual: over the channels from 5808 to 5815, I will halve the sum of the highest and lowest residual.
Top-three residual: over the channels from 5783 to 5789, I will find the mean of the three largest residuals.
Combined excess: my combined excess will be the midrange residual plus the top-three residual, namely -0.10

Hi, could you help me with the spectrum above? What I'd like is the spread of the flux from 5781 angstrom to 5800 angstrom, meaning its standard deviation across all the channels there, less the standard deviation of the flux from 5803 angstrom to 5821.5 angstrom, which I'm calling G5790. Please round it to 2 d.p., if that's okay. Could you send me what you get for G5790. 0.02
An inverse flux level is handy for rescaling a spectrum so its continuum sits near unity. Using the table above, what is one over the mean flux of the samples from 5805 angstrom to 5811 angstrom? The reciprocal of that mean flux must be 0.261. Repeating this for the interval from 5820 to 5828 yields 0.245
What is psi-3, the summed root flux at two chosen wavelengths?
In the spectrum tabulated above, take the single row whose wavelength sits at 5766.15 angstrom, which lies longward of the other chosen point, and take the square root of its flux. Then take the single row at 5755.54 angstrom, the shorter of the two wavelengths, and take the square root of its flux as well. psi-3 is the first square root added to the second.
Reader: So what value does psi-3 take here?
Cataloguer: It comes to 3.85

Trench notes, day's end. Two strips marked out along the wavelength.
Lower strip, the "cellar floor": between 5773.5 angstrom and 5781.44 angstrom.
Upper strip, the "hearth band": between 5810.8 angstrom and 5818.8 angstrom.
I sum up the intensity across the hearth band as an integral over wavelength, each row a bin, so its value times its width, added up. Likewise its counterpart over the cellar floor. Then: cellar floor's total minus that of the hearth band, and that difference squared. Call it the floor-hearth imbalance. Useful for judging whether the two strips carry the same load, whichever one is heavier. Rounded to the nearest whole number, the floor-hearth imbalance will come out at 19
